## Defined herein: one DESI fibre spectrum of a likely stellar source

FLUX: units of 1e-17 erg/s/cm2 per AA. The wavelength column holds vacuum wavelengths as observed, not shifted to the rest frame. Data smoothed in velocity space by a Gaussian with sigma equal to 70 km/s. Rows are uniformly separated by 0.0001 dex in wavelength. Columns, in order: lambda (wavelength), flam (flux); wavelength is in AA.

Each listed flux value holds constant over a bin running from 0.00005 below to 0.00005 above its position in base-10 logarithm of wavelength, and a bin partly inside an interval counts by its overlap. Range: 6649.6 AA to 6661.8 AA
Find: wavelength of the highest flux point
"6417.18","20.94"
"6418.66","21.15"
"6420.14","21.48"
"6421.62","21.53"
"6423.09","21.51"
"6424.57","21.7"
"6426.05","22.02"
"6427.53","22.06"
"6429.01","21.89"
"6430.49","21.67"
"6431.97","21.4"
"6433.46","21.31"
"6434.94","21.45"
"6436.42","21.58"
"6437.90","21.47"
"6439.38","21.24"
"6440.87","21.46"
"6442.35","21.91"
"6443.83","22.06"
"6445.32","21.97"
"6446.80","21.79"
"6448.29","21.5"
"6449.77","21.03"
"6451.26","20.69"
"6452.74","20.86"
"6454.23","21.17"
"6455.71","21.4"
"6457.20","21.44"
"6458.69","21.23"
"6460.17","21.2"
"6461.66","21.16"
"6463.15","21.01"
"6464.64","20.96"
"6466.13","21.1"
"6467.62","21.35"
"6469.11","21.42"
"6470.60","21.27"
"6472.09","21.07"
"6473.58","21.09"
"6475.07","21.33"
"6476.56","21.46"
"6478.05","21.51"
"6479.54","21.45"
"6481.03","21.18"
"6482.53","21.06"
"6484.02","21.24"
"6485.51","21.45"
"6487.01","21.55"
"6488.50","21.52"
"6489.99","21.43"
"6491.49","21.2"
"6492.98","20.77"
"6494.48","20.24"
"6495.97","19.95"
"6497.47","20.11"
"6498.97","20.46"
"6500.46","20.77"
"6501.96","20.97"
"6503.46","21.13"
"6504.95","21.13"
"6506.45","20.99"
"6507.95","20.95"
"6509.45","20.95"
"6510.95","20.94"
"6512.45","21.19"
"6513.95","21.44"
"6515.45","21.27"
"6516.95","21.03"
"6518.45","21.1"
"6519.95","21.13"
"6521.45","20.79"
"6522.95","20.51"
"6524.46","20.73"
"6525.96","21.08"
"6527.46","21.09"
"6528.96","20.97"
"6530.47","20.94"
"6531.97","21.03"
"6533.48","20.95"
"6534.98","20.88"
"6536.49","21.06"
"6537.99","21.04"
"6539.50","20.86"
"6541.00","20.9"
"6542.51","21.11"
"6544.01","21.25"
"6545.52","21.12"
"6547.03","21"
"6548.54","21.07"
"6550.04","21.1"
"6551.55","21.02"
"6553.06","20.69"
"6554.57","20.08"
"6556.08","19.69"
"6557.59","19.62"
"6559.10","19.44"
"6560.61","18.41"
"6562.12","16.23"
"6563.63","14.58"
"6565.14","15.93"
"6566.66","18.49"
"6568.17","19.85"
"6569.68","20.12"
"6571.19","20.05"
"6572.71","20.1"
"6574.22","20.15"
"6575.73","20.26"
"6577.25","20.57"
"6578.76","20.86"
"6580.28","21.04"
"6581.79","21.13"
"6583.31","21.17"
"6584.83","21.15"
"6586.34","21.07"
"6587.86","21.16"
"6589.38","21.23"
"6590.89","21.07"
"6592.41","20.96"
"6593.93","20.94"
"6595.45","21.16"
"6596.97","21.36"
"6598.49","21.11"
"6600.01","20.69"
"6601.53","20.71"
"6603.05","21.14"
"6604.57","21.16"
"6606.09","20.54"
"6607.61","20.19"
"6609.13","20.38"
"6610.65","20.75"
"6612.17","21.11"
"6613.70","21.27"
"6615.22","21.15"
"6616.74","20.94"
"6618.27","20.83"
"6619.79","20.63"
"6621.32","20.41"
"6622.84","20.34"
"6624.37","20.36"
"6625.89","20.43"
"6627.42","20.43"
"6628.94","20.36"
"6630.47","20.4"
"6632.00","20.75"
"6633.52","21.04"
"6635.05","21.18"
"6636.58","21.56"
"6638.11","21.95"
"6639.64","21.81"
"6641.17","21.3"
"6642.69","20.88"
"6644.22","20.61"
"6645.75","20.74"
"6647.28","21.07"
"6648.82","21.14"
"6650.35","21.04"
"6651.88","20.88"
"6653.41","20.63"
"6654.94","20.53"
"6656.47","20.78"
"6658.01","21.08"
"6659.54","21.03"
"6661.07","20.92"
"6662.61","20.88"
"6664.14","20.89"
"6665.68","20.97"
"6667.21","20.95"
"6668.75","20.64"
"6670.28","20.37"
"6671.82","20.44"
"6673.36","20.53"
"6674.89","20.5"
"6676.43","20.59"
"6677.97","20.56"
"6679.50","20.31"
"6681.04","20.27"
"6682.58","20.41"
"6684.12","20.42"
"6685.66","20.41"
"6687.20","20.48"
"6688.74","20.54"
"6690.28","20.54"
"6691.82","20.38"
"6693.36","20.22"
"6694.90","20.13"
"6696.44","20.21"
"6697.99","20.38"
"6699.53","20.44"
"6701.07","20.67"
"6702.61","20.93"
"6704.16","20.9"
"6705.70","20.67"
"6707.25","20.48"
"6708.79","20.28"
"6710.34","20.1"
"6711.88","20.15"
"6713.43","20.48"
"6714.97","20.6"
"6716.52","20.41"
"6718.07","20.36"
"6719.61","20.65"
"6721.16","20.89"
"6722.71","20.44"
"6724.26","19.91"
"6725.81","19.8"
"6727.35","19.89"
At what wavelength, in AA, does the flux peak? 6658.01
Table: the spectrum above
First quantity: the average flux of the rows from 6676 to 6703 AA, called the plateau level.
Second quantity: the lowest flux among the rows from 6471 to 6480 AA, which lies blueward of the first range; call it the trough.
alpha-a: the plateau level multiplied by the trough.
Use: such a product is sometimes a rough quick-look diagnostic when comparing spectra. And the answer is 431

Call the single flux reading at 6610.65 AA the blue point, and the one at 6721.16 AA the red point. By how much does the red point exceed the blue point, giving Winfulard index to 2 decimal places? 0.14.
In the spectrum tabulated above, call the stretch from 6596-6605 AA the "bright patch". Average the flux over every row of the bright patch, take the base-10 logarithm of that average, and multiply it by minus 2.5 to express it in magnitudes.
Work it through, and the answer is -3.307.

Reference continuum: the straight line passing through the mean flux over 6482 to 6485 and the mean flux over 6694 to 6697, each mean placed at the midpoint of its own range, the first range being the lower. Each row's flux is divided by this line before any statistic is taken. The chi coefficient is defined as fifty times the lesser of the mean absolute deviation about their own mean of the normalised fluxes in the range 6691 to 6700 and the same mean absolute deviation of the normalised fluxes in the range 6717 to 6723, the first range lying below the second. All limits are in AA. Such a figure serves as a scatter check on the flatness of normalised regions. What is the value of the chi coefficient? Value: 0.27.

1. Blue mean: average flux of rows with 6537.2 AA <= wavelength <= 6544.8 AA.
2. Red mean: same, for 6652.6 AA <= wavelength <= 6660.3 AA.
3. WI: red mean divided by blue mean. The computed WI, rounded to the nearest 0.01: 0.99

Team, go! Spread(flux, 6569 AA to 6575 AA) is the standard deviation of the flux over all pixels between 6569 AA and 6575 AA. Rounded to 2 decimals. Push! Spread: 0.04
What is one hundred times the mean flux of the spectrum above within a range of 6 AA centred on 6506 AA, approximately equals 2105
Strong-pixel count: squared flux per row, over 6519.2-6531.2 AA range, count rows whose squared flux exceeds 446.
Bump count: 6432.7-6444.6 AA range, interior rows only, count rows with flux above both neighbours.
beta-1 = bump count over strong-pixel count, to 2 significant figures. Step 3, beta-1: 1.0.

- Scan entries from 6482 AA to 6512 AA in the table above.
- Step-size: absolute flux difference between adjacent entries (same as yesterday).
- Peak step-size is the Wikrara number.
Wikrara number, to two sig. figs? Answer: 0.53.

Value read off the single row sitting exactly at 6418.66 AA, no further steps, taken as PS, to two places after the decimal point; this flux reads 21.15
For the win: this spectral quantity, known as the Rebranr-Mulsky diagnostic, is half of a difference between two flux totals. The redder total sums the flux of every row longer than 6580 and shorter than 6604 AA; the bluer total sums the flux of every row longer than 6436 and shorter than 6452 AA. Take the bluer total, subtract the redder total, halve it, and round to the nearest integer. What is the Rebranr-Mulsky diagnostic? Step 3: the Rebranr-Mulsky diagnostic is -50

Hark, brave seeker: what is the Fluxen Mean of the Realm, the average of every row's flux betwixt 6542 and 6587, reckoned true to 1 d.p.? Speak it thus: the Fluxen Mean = 19.9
